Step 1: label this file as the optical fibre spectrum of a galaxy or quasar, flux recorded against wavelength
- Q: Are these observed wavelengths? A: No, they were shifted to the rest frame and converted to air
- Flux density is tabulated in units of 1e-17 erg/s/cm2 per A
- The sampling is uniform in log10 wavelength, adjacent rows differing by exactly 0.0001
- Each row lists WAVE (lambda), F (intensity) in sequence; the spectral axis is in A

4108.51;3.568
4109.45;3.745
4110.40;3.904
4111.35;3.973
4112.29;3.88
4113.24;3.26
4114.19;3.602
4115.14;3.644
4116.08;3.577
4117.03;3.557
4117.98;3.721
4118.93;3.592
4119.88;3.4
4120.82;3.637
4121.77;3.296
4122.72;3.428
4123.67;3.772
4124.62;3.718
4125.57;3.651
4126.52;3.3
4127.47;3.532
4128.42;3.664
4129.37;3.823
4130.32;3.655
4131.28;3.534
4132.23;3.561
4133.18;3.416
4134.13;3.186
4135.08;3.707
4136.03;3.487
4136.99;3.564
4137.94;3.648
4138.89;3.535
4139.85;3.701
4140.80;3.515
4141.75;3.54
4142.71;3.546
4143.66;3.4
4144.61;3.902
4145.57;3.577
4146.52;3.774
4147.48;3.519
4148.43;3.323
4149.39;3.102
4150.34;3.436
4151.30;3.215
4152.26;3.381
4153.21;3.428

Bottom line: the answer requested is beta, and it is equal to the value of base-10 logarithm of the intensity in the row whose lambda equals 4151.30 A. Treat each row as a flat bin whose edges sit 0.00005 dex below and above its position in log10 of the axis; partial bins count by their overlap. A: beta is 0.51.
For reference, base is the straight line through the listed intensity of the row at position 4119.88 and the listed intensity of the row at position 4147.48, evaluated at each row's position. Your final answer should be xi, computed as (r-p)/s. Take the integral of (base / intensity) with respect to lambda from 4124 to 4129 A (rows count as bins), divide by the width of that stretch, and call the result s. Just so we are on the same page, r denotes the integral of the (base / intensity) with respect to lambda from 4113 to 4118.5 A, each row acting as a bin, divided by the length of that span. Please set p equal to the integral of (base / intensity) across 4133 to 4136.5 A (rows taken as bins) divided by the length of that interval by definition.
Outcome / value -0.06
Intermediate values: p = 1.01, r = 0.95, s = 0.96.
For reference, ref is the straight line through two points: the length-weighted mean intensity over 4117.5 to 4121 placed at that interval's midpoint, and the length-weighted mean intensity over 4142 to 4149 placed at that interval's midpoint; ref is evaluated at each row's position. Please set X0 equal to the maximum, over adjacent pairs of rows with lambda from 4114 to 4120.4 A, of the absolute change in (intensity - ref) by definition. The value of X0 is 0.19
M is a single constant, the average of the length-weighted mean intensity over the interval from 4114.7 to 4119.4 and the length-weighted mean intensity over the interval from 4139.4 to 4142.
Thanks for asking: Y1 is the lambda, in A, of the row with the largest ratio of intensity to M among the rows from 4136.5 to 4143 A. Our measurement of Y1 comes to 4139.85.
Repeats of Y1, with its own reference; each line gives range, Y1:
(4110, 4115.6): 4111.35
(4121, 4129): 4123.67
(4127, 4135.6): 4129.37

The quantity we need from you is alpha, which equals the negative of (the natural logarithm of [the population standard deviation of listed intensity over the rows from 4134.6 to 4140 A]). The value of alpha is 2.48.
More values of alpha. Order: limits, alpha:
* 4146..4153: 1.60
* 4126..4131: 1.75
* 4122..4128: 1.80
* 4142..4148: 1.78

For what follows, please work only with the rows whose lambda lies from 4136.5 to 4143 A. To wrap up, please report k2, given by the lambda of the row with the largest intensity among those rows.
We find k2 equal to 4139.85 A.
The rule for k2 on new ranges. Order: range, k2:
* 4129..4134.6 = 4129.37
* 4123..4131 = 4129.37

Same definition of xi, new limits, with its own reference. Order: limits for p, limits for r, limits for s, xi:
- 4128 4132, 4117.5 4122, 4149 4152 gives 0.02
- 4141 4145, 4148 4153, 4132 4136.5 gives 0.09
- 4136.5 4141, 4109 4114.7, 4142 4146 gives -0.06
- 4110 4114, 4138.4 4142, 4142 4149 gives 0.07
